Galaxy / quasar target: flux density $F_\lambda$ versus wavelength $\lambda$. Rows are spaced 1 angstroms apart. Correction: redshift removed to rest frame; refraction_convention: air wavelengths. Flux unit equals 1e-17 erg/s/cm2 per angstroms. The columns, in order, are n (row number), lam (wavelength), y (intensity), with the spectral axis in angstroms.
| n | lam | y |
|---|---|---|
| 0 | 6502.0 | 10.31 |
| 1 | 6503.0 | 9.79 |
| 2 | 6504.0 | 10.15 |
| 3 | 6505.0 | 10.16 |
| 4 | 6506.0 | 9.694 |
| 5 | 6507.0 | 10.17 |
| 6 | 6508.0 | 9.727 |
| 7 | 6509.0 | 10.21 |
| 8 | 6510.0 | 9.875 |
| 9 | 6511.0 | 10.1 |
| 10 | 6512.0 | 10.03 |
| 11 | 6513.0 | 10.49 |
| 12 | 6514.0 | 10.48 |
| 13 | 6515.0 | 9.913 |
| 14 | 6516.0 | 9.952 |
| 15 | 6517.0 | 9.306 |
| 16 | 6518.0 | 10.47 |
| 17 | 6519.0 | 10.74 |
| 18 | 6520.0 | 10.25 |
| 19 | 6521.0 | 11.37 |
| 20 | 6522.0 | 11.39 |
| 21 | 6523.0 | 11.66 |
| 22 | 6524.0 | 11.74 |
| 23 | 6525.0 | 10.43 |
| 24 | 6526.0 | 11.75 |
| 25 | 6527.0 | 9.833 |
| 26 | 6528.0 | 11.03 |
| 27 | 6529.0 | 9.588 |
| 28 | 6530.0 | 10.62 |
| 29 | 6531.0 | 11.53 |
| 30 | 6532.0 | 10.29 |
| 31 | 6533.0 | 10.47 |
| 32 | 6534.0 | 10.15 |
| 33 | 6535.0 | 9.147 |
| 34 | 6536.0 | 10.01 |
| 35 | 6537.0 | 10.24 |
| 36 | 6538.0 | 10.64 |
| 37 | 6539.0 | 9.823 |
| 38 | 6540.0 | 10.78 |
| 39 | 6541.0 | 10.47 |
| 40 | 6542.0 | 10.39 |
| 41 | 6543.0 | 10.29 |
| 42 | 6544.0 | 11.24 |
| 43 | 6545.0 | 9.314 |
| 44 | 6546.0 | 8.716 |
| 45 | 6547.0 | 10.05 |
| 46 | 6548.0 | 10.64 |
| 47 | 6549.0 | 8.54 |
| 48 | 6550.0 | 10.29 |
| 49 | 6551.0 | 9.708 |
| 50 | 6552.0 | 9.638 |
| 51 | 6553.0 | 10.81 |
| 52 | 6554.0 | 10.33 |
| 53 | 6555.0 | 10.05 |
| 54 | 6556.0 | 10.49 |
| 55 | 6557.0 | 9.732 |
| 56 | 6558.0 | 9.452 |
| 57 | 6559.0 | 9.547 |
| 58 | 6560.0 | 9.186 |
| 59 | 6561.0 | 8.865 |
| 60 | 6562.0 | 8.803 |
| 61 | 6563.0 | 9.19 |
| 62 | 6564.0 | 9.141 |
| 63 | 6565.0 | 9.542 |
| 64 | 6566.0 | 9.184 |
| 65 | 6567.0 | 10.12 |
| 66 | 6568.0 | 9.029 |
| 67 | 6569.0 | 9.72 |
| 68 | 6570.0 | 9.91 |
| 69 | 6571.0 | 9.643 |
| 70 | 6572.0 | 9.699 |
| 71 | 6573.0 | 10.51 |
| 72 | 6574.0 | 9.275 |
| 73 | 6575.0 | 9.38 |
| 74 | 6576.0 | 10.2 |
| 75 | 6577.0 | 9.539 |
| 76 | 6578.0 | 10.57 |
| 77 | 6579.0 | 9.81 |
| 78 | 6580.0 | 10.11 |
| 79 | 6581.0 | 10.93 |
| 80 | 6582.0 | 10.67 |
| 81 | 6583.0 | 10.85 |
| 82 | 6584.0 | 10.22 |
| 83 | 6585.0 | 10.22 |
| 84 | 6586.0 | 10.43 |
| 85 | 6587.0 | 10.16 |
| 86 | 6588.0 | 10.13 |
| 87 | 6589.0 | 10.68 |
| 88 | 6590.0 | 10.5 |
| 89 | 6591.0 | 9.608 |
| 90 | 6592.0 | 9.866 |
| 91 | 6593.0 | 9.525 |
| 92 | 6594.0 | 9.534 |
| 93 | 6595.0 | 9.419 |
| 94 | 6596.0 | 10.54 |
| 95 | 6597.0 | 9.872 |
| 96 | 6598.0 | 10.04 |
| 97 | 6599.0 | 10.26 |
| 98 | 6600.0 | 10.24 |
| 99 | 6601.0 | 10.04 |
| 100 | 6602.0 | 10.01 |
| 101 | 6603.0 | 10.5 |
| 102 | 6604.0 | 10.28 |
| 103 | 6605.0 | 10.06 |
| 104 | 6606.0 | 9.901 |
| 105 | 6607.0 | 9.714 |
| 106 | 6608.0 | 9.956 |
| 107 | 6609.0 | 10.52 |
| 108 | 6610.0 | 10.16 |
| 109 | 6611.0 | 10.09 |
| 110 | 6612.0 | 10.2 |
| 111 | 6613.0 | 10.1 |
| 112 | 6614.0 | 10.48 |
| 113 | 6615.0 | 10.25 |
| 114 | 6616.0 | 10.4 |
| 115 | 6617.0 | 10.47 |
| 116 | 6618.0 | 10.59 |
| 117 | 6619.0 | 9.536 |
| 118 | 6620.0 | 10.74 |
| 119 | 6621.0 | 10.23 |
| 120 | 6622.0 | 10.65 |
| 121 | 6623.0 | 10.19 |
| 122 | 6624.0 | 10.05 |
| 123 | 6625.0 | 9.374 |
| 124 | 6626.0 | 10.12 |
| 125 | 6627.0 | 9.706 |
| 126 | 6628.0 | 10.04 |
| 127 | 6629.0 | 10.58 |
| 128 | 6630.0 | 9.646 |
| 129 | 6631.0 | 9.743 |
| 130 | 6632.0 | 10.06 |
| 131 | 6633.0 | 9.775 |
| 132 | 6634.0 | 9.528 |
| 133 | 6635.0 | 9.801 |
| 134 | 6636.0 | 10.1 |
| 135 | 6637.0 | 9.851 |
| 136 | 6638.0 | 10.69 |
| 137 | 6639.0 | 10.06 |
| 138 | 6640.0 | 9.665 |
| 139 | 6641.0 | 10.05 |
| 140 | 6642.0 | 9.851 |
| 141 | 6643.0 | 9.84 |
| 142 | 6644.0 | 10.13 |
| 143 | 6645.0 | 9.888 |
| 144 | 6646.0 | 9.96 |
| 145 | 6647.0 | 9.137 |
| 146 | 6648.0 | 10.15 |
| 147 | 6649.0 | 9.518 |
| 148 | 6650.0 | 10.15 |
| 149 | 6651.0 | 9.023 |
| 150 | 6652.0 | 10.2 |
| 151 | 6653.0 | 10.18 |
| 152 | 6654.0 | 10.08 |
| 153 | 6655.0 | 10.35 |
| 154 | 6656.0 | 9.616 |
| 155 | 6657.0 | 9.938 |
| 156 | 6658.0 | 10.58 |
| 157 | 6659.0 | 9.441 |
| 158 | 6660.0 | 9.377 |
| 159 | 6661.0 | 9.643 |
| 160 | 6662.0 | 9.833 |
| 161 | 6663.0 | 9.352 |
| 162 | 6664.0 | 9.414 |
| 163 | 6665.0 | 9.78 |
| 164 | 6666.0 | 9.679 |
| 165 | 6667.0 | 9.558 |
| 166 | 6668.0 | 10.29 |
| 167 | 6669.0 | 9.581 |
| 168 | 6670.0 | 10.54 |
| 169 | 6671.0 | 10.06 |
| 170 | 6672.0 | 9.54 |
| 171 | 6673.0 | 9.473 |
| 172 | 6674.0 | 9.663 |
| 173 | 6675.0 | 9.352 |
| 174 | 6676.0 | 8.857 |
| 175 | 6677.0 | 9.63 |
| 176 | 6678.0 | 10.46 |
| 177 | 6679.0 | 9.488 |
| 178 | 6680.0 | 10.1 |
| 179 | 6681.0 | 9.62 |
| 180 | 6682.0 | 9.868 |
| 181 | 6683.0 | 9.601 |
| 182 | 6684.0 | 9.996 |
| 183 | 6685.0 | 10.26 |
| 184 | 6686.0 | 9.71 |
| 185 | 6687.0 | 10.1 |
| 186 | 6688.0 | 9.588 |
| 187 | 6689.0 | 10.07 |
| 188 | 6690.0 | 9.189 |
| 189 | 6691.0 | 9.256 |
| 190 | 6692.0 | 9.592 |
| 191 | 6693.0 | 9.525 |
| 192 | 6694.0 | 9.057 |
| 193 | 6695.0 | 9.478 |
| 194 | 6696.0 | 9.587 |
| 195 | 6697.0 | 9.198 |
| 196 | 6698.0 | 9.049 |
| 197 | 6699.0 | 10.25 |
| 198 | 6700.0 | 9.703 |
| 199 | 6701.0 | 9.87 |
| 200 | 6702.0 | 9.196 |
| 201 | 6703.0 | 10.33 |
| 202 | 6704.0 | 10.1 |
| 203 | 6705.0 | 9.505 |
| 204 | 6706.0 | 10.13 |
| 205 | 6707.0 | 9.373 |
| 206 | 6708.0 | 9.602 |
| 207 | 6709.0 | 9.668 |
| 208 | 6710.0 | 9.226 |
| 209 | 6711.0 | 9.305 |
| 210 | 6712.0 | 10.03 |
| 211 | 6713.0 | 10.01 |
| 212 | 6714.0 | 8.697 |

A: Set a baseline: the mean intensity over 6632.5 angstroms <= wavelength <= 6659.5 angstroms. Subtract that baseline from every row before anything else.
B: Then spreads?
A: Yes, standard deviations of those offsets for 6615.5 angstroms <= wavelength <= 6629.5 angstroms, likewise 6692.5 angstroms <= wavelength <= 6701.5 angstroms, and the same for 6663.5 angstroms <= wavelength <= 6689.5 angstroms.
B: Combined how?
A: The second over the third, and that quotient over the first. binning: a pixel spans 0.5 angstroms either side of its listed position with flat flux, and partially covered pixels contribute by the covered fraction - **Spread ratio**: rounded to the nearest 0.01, 2.45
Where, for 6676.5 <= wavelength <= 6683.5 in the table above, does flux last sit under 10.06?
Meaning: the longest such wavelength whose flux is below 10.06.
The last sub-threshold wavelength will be 6683.0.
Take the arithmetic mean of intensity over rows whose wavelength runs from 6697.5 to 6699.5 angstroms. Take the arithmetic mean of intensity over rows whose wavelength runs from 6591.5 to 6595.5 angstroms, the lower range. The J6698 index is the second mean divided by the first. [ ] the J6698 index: 0.99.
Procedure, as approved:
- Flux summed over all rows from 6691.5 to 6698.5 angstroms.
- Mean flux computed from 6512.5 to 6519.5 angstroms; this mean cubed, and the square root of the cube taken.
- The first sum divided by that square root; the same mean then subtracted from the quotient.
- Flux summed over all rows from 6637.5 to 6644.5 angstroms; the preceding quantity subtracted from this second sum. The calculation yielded 78.5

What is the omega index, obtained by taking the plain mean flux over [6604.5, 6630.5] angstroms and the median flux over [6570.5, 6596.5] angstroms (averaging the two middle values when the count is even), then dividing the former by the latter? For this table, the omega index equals 1.00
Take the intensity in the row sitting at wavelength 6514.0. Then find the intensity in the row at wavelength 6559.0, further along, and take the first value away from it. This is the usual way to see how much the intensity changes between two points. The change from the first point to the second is -0.9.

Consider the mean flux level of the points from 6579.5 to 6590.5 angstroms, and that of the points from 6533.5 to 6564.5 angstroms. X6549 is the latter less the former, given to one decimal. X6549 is -0.6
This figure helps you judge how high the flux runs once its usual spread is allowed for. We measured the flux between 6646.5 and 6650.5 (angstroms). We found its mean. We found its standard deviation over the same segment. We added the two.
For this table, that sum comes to 10.2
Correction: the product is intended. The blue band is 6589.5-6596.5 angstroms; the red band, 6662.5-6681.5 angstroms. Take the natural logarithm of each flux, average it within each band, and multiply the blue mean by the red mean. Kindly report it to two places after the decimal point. 5.20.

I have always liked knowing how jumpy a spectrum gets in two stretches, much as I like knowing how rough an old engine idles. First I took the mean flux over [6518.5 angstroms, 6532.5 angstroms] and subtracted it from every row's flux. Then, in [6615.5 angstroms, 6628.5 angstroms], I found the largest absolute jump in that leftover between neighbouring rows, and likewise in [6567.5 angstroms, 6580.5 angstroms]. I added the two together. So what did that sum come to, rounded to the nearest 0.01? 2.44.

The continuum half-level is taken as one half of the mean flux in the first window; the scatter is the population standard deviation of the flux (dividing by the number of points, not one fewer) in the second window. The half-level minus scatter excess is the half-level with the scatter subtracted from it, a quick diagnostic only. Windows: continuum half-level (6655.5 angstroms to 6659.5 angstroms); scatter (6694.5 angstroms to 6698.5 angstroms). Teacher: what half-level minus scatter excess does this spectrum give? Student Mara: 4.7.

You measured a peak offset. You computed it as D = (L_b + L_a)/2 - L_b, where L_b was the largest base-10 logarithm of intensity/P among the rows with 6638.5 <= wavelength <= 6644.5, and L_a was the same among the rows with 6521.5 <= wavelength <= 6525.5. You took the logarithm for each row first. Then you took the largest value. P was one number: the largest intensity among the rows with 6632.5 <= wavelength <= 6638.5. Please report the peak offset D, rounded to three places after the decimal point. 0.032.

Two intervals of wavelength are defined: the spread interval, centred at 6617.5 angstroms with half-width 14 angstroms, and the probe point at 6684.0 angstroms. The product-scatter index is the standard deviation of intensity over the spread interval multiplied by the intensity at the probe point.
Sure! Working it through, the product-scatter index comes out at 3.5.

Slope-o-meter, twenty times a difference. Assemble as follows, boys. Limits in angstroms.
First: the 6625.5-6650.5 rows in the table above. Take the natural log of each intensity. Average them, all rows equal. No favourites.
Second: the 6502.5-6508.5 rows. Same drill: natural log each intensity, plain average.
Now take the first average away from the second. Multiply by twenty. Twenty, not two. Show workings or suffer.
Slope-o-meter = 0.1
